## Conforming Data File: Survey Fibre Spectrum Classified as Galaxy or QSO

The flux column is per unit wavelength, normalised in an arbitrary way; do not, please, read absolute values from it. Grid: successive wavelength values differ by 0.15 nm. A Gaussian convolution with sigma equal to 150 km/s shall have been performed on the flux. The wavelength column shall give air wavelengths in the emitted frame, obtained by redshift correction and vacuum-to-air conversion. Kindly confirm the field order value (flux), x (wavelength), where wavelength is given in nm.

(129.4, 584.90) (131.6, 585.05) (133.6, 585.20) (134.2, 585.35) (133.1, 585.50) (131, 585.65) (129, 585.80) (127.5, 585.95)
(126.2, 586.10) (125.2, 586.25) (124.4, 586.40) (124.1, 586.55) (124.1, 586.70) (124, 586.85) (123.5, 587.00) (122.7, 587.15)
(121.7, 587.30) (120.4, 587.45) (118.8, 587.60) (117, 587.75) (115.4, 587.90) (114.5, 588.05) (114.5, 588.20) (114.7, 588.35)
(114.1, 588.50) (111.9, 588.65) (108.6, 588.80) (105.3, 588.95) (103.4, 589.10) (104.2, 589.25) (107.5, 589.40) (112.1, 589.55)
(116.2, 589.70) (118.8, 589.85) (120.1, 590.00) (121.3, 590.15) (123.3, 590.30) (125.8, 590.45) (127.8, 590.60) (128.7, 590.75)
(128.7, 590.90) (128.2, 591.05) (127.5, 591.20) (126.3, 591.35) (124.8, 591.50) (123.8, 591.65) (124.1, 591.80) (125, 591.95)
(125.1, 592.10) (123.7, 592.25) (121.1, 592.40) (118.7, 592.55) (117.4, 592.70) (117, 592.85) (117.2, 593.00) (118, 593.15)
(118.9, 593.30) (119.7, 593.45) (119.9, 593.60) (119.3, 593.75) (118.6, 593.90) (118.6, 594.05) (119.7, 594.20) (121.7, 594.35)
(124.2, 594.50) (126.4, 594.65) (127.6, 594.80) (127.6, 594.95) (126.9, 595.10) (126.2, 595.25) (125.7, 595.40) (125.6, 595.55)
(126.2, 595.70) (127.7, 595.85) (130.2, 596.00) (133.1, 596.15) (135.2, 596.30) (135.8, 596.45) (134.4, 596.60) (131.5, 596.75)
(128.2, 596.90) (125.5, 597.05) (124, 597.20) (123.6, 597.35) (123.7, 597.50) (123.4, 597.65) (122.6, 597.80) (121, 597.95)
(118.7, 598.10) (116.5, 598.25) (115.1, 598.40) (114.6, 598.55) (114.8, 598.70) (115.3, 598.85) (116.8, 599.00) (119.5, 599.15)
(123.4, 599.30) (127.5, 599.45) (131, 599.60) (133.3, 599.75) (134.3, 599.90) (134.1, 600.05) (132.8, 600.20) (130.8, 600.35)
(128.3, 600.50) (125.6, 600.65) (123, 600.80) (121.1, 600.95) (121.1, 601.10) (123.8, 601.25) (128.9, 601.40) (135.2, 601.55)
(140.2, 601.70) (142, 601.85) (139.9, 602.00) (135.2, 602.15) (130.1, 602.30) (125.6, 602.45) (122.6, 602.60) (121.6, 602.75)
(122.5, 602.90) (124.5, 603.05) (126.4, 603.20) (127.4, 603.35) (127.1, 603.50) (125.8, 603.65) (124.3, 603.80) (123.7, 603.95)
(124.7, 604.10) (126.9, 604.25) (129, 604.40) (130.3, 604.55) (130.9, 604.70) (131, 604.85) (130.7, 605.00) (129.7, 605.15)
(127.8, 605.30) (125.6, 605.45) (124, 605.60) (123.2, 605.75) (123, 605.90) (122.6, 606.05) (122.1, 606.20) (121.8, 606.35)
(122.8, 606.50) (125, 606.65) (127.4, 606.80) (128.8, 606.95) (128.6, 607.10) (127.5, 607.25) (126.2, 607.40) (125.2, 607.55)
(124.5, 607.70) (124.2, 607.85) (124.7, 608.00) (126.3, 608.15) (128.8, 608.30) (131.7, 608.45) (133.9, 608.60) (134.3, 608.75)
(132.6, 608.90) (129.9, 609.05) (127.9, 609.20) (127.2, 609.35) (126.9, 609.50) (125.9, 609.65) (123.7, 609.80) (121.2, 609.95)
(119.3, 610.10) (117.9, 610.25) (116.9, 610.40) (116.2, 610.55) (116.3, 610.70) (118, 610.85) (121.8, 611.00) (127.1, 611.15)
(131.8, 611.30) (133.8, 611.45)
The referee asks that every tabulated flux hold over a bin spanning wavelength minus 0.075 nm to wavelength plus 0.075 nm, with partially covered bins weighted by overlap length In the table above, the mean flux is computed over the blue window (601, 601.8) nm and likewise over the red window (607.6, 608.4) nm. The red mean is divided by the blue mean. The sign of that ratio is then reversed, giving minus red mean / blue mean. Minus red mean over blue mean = -0.97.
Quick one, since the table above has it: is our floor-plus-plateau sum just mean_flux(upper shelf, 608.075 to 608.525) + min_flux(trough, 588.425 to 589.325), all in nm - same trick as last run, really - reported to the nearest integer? 232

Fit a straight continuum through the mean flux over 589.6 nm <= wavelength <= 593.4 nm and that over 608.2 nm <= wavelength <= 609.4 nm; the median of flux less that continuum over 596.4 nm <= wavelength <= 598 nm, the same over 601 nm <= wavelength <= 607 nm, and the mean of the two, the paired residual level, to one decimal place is -1.8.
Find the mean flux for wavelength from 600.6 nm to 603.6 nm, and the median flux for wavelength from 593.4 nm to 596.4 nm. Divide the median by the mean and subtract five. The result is -4.017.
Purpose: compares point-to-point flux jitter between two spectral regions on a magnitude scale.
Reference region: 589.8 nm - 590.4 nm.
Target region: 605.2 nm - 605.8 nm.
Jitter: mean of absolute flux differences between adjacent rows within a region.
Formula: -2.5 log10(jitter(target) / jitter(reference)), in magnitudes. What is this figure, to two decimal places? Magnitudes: -0.02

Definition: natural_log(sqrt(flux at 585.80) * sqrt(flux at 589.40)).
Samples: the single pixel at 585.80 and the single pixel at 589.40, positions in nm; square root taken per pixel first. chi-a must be 4.77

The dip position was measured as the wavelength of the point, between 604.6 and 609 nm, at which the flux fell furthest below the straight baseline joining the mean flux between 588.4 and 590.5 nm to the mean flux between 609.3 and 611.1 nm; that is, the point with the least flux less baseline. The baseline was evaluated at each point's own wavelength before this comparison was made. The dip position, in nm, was 606.35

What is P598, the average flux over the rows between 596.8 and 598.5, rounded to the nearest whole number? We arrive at 122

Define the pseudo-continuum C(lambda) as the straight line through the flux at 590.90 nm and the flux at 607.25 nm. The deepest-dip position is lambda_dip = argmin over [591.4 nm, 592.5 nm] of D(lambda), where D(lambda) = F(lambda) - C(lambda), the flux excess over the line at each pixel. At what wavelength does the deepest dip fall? 592.40 nm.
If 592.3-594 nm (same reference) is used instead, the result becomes 592.85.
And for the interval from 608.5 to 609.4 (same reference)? 609.35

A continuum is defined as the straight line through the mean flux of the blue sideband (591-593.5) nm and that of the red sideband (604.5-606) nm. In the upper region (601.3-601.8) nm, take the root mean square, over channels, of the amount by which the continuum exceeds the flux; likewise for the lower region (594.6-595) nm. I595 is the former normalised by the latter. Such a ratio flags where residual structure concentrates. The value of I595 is 2.4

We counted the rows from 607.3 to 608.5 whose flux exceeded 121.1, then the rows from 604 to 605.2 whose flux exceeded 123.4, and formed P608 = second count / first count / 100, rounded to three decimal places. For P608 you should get 0.010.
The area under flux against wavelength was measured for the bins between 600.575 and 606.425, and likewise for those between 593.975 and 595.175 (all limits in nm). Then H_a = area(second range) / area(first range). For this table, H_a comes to 0.2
